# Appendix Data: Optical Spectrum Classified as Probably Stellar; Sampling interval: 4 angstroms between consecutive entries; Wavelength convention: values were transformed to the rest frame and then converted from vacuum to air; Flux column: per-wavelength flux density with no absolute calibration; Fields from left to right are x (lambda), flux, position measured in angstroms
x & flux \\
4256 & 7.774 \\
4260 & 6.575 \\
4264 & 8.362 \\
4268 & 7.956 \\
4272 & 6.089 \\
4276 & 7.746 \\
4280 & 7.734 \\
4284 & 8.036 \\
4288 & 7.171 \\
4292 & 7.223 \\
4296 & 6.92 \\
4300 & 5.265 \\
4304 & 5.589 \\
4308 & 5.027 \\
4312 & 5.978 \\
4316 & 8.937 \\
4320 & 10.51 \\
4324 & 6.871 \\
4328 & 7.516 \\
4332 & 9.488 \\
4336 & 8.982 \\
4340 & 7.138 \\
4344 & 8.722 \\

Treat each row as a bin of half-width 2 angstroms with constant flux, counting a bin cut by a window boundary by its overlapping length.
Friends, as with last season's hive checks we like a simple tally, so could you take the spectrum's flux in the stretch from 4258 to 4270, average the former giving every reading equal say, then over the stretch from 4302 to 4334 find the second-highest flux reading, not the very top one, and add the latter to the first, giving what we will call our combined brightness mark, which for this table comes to 17.1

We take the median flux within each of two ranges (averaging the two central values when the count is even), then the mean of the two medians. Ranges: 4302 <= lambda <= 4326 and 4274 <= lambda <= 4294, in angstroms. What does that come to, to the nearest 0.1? 7.1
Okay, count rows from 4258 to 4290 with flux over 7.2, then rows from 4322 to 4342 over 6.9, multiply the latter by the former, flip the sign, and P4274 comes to -20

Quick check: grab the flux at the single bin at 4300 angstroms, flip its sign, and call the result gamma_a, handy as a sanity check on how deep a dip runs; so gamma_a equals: -5.3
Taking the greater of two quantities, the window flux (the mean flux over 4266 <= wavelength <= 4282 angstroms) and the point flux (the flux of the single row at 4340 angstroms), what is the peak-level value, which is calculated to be 7.4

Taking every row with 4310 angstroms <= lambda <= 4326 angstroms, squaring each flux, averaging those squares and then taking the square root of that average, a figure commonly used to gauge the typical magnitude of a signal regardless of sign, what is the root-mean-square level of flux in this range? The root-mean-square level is 8.3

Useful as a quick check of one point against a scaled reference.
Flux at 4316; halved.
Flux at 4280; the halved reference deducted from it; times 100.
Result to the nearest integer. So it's 327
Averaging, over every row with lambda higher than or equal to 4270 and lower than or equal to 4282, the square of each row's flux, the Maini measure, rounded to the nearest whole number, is 52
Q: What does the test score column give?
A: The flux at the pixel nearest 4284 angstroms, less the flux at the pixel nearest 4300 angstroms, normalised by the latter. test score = 0.5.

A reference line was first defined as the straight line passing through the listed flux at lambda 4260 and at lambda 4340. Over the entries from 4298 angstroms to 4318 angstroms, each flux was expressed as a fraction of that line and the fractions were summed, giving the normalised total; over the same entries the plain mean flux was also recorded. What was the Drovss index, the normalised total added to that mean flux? 10.6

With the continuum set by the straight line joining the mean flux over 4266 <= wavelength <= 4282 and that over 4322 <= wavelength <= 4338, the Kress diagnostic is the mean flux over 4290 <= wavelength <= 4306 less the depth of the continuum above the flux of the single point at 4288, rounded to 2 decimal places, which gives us 5.83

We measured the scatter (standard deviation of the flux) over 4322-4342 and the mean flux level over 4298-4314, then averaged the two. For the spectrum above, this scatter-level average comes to 3.3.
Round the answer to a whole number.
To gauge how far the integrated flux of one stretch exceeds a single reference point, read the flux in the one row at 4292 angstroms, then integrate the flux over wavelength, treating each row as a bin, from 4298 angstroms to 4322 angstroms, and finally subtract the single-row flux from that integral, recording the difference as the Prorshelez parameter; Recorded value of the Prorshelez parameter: 158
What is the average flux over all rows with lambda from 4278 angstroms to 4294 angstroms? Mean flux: 7.5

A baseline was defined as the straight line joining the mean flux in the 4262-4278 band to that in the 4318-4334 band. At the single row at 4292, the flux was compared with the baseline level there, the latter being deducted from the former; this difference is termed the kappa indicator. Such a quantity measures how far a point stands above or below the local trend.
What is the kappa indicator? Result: -0.7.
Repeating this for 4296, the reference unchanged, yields -1.1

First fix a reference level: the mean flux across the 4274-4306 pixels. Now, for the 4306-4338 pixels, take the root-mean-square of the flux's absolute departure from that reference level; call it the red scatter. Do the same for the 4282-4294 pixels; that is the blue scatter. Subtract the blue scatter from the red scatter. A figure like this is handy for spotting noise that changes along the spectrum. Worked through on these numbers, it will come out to 1.3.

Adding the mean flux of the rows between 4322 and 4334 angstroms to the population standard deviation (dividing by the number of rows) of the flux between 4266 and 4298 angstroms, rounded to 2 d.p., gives 8.57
